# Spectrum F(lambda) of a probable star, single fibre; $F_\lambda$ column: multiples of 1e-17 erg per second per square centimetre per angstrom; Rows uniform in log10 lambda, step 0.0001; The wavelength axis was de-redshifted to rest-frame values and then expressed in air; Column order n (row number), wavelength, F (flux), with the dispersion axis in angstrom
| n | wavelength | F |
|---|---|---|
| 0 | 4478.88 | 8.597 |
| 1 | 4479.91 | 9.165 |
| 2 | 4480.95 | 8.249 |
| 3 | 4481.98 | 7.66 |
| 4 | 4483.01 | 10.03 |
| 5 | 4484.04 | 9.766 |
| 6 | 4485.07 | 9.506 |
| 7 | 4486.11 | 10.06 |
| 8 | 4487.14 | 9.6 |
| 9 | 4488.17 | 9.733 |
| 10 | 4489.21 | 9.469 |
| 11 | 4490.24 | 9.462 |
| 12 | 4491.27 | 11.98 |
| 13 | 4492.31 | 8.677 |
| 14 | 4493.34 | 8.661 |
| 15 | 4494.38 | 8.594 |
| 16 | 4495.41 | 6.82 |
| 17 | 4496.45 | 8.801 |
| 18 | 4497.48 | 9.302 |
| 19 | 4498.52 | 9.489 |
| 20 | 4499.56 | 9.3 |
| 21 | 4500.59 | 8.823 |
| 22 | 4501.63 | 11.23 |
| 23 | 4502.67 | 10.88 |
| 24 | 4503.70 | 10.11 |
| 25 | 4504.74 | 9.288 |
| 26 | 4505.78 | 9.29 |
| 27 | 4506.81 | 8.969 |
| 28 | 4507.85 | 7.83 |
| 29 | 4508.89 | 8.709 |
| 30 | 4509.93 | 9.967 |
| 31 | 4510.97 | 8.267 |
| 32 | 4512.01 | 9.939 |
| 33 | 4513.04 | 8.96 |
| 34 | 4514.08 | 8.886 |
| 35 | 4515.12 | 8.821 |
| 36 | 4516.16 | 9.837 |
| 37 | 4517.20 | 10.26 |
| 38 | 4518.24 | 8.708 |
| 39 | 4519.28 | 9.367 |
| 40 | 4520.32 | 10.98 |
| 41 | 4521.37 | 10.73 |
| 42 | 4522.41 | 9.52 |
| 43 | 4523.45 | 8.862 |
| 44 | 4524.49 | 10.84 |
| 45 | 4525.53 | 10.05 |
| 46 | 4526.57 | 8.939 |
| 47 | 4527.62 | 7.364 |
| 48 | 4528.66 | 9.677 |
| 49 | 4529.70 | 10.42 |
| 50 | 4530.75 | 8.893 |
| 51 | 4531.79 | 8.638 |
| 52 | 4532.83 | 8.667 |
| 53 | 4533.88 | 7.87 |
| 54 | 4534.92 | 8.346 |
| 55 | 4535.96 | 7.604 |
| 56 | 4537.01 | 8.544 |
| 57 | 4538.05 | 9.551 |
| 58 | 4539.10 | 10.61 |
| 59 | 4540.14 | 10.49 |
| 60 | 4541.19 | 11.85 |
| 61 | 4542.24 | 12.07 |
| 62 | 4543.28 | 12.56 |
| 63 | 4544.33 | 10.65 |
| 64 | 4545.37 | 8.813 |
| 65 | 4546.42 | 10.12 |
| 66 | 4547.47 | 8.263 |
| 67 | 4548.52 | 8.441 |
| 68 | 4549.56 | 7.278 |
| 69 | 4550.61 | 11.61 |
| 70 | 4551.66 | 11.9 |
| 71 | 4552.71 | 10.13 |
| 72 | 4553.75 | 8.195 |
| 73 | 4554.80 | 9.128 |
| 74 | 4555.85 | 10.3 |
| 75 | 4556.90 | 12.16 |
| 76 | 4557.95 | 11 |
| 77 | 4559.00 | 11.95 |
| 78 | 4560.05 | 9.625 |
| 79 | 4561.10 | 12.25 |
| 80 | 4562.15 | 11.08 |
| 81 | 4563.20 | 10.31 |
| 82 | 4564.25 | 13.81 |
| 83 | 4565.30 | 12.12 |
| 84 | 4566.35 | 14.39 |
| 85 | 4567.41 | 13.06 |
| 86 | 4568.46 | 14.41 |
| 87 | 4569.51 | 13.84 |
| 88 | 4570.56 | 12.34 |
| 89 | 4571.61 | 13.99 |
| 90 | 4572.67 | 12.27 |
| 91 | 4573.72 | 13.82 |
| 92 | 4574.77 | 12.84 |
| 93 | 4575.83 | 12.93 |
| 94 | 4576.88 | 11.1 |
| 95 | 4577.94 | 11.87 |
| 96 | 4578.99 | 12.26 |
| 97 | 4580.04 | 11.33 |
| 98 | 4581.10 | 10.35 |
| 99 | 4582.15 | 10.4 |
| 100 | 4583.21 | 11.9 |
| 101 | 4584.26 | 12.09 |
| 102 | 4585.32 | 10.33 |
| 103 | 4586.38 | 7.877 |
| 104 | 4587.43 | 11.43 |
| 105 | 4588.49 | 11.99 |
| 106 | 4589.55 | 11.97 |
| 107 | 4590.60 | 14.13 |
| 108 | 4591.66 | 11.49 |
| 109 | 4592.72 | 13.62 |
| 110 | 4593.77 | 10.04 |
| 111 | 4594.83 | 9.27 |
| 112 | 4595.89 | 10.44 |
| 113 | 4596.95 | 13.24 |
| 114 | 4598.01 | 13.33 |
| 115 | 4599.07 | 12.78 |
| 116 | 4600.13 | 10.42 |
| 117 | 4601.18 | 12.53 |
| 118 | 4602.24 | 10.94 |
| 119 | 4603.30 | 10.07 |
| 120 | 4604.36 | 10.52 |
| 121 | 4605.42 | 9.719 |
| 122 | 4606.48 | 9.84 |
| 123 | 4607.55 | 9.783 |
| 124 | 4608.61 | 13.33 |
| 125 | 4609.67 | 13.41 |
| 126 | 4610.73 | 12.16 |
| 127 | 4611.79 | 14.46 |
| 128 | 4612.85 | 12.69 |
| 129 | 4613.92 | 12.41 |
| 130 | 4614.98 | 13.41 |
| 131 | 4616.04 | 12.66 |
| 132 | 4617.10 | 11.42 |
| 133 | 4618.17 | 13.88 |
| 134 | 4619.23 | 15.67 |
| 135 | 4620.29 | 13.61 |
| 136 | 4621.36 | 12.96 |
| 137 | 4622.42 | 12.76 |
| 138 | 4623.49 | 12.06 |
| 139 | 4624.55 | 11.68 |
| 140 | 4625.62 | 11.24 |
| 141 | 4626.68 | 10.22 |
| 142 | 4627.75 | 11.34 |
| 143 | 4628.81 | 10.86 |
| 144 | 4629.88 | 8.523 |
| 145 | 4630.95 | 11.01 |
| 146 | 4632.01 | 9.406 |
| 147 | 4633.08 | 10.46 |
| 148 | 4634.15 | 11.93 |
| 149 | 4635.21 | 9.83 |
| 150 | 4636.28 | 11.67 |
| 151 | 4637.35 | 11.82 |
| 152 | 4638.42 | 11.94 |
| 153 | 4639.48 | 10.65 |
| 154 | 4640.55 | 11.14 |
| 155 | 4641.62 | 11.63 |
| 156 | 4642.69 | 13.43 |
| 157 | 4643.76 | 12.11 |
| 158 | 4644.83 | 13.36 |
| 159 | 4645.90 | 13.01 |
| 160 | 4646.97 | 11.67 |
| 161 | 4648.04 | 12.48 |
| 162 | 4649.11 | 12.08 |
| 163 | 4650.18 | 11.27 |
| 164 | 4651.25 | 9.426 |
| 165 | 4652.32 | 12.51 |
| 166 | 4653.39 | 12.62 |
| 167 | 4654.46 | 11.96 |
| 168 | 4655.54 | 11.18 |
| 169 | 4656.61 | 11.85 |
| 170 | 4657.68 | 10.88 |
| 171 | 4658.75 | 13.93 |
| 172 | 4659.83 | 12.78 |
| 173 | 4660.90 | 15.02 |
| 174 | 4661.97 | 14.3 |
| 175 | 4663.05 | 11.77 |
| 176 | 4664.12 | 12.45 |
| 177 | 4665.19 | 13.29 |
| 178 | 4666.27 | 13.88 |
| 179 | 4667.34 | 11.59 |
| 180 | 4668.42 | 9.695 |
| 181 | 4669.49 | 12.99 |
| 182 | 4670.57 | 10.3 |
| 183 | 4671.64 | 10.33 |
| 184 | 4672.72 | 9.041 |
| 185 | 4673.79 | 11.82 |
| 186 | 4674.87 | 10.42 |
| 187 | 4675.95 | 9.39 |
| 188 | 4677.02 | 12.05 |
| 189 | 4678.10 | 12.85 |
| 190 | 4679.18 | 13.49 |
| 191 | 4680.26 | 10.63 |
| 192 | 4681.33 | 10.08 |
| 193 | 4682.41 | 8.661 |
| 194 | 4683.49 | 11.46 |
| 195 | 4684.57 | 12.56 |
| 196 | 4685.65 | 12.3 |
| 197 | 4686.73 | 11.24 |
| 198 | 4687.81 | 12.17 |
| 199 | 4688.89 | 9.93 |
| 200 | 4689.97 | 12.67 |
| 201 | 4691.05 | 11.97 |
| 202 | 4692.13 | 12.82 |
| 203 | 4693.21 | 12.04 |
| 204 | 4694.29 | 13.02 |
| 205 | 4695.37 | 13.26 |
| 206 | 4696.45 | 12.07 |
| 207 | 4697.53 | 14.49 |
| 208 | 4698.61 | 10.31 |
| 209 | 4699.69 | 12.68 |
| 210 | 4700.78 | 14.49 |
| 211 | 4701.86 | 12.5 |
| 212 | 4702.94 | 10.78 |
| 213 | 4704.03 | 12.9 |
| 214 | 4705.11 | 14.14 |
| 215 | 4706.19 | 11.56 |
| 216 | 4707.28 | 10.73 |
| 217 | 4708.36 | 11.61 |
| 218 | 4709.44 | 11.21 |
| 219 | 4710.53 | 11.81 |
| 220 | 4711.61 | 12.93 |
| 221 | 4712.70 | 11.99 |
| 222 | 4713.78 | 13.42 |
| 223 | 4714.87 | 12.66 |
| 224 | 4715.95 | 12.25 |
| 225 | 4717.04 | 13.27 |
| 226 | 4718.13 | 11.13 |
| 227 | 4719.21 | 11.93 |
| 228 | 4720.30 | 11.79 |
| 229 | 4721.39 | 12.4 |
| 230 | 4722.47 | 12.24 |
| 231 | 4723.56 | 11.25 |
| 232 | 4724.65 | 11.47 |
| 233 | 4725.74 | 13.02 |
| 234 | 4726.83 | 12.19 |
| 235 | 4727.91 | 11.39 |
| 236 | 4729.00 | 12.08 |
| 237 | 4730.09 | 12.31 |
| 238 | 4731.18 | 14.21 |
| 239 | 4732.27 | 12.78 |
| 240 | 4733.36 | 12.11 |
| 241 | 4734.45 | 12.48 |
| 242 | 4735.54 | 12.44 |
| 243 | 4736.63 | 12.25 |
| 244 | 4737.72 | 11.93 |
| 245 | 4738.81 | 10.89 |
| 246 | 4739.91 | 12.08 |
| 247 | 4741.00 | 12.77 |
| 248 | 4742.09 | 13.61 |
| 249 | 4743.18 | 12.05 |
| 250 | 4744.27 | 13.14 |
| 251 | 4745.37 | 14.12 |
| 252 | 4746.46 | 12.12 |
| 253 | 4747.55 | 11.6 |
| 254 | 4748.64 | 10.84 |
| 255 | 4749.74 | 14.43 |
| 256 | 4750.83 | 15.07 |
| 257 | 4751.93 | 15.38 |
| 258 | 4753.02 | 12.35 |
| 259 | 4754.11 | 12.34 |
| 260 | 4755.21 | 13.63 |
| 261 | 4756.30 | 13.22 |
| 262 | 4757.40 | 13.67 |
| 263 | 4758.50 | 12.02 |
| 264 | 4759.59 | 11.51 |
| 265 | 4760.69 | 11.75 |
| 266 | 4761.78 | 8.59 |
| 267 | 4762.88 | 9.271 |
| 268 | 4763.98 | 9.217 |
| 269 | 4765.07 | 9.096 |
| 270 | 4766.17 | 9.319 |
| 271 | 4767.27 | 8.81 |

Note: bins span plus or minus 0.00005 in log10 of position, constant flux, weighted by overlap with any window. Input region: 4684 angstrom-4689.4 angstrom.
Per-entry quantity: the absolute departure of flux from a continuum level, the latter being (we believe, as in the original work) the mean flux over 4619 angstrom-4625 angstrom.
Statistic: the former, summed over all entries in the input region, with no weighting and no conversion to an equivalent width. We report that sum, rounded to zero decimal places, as 7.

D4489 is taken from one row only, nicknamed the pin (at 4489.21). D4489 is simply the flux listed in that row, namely 9.469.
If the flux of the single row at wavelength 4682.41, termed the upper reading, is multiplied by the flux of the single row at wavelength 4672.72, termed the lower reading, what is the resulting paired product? 78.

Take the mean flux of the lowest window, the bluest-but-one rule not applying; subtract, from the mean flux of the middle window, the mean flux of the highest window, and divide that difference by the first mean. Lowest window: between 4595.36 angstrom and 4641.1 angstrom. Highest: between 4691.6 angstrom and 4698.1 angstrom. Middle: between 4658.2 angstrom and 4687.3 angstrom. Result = -0.10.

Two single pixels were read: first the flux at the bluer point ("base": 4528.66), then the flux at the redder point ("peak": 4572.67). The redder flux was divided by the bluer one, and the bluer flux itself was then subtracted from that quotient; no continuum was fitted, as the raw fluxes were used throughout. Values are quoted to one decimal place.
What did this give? -8.4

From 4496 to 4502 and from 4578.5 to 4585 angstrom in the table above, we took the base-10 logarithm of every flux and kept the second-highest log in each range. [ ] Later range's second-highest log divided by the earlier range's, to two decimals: 1.11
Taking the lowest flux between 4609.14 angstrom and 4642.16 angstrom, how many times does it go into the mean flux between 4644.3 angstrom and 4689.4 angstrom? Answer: 1.38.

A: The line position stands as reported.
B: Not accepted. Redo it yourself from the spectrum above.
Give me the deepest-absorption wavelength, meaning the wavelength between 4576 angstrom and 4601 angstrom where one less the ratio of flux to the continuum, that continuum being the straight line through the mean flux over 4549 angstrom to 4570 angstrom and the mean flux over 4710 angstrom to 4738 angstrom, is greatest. 4586.38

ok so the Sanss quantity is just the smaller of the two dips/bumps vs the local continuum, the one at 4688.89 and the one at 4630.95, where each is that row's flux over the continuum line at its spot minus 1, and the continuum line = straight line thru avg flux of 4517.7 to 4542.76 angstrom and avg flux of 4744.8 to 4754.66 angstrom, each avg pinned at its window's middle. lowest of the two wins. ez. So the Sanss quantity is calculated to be -0.18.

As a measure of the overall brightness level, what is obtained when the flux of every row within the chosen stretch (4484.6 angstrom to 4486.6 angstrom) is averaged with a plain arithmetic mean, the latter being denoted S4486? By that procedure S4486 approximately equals 9.8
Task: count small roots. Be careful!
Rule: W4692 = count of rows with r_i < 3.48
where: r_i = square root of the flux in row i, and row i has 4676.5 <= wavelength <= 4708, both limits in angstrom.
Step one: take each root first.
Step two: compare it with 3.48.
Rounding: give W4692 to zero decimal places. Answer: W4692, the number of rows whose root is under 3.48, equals 14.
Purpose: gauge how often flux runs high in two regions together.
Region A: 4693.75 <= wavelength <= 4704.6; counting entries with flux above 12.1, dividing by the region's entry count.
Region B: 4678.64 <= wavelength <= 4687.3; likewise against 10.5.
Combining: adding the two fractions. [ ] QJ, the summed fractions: 1.45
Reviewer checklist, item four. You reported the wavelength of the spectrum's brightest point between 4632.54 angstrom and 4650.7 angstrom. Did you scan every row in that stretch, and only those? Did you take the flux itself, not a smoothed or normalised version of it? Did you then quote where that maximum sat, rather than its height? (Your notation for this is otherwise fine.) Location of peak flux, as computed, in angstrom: 4642.69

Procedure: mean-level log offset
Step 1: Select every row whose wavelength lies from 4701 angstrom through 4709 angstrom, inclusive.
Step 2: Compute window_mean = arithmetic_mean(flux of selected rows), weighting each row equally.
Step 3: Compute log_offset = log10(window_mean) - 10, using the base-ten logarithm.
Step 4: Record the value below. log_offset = -8.92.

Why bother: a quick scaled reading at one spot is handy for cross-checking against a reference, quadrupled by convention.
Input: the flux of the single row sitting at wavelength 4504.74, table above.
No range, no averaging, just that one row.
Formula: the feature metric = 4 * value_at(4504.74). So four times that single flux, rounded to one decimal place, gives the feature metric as 37.2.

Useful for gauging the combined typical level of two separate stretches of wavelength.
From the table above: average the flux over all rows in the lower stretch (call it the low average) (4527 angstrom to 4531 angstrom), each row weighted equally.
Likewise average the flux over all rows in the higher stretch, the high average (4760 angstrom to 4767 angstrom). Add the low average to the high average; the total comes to 18.6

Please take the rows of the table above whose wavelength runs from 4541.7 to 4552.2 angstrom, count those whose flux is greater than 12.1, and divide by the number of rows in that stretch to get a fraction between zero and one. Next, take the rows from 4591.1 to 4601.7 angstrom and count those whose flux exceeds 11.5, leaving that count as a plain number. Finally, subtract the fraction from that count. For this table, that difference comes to 4.9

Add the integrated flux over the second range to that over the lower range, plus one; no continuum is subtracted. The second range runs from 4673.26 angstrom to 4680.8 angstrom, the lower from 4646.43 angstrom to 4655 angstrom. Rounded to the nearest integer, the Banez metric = 189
